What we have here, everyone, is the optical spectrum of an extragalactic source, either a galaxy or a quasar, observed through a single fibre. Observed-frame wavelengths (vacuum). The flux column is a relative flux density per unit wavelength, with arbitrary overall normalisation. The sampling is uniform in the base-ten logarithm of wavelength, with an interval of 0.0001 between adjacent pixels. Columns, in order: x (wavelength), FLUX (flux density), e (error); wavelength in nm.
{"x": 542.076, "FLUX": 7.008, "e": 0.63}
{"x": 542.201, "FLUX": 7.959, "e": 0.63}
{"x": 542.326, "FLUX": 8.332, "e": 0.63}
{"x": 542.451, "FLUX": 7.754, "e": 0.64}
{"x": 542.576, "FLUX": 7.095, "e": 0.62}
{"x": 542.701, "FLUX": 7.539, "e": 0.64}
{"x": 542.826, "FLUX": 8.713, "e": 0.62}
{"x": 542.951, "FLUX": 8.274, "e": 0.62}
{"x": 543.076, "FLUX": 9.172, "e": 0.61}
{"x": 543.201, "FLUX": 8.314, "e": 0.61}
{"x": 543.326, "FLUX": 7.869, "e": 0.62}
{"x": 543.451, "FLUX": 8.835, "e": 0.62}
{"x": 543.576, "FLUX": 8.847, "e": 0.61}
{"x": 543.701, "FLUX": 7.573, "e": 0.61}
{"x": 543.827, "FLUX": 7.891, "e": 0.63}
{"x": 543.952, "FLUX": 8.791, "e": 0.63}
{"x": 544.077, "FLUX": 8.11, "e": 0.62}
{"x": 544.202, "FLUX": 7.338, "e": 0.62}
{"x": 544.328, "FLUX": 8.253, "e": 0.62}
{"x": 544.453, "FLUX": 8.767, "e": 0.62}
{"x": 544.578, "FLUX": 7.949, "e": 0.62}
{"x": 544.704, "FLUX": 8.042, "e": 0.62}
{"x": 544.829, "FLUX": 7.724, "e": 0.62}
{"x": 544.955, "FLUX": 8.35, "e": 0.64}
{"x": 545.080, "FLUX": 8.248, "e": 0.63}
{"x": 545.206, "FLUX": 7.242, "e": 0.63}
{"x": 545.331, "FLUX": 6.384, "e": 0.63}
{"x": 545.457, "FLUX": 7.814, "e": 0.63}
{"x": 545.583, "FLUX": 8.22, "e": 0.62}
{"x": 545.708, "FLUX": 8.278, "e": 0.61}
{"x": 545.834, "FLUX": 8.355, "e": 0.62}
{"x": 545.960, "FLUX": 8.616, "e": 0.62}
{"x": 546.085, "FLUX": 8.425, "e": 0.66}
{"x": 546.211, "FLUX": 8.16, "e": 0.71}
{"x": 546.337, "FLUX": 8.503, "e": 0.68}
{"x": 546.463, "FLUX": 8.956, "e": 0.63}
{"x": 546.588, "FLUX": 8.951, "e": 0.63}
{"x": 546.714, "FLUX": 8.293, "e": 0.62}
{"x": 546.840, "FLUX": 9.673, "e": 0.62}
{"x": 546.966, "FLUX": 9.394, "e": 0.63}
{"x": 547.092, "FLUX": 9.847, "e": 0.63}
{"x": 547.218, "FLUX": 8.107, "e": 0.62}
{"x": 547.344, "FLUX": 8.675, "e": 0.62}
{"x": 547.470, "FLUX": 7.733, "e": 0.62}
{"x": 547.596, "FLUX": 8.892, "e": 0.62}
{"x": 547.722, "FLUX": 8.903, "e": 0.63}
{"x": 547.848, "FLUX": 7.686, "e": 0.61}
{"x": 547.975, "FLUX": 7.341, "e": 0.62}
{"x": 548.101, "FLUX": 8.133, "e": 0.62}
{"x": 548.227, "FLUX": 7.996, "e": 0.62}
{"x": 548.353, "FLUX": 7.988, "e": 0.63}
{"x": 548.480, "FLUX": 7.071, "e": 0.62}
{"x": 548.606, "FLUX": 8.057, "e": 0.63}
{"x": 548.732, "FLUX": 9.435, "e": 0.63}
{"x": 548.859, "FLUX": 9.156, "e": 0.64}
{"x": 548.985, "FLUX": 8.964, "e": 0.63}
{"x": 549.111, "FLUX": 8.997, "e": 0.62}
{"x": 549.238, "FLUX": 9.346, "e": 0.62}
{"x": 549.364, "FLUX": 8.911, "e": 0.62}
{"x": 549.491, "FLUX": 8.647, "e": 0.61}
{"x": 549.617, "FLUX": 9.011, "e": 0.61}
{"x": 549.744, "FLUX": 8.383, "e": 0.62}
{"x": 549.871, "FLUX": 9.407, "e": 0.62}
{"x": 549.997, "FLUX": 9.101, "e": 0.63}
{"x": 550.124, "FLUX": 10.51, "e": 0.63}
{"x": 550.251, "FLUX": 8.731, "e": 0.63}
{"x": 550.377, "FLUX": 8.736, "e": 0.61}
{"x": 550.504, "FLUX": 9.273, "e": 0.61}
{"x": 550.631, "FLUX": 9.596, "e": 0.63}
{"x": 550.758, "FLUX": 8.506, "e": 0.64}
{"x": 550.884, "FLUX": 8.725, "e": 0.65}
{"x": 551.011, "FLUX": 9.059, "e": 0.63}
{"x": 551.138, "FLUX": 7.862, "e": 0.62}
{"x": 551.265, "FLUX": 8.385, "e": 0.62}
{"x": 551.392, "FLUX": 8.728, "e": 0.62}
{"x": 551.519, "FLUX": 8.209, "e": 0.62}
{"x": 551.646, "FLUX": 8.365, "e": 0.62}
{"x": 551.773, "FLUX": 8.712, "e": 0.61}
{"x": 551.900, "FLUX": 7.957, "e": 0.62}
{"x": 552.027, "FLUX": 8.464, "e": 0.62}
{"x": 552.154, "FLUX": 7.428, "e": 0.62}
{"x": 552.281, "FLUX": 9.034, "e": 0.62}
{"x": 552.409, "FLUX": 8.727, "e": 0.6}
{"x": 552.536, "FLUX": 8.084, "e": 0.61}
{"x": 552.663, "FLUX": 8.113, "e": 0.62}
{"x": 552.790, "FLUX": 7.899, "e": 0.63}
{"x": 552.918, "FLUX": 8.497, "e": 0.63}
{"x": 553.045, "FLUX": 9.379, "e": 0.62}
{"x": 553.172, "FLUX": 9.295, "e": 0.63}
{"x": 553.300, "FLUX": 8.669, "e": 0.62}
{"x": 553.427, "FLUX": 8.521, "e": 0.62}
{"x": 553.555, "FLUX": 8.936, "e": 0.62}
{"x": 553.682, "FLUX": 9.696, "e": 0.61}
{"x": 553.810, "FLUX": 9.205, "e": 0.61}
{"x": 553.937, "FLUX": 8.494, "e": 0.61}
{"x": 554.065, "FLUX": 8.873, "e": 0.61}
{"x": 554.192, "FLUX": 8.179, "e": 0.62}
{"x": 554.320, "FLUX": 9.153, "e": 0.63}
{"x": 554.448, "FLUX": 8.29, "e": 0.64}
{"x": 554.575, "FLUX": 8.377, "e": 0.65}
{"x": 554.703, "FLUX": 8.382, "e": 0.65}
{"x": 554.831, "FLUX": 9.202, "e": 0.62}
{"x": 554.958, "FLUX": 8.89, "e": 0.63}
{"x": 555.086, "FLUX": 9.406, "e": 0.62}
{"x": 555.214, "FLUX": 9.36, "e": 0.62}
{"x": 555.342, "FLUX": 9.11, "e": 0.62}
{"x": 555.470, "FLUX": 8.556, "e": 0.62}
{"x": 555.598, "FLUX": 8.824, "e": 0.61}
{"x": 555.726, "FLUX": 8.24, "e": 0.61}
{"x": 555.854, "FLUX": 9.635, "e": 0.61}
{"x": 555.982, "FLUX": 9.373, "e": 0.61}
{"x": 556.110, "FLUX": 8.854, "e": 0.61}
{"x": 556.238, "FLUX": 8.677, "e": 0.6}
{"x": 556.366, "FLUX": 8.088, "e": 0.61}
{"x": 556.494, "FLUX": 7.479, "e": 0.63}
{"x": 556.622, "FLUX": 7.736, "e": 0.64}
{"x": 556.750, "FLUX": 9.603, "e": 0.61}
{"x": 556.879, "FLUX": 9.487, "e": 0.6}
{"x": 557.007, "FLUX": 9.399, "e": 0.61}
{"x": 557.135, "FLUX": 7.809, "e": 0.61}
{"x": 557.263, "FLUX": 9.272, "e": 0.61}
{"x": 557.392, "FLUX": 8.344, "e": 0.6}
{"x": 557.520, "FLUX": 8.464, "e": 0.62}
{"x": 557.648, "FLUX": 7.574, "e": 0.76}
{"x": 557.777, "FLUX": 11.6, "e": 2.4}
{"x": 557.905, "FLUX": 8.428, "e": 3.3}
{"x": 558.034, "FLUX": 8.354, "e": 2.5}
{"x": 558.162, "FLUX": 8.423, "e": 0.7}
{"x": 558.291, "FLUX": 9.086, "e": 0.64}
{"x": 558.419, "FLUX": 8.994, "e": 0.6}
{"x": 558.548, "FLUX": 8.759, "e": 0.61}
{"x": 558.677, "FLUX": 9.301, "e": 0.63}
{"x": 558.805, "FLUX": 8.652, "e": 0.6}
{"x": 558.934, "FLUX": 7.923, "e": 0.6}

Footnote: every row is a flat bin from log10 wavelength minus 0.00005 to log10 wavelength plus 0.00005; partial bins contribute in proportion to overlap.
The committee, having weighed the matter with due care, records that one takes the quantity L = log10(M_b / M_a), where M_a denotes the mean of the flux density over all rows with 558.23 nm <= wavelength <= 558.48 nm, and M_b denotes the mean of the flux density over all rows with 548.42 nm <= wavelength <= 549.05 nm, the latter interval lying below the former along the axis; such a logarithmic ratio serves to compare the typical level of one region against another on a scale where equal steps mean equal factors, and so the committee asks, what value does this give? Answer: -0.025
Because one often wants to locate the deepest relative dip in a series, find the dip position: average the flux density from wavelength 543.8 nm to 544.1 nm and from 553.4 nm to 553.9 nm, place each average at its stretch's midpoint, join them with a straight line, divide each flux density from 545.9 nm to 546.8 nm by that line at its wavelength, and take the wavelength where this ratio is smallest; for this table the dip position 546.211 nm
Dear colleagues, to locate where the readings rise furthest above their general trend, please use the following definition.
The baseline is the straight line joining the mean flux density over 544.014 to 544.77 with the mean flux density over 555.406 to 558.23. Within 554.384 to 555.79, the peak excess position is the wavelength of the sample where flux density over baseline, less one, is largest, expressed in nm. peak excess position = 555.086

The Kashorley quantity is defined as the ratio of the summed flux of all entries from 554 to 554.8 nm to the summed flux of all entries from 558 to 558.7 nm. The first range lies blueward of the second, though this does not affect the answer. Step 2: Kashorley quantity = 0.97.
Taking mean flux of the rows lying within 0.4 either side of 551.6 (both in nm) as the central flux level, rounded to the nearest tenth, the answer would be 8.4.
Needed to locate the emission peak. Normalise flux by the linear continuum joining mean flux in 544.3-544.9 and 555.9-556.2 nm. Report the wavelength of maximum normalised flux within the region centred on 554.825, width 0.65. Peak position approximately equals 555.086 nm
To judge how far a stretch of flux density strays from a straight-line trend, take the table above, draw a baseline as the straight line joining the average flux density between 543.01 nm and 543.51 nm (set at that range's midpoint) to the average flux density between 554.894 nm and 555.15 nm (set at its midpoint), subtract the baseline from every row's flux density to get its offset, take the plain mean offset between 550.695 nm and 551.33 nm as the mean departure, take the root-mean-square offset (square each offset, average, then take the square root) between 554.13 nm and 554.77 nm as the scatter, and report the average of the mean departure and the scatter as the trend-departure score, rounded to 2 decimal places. 0.15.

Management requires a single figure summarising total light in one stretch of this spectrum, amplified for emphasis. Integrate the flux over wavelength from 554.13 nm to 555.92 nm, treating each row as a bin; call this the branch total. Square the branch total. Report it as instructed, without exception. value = 250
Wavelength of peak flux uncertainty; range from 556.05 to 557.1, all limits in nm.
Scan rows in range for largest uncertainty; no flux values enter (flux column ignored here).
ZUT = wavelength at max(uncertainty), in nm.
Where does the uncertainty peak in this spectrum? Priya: 556.622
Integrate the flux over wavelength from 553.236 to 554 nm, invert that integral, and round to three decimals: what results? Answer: 0.147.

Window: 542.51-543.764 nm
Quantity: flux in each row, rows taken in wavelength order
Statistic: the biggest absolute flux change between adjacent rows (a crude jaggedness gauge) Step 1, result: 1.27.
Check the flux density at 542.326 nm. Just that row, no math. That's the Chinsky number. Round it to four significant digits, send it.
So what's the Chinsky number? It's 8.332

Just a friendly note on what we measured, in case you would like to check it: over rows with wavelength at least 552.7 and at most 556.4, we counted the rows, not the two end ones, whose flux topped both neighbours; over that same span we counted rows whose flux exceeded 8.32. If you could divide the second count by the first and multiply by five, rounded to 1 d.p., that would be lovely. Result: 15.0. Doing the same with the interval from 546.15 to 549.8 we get 10.0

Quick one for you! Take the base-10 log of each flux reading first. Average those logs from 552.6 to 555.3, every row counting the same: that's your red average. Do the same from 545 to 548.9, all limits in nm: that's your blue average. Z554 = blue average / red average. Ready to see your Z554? 0.97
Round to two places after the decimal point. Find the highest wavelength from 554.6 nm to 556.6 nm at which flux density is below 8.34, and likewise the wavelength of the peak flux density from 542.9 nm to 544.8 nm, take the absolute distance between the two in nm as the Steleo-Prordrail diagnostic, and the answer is 13.42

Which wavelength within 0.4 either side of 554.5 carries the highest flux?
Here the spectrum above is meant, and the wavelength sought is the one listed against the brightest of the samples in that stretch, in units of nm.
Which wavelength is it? 554.831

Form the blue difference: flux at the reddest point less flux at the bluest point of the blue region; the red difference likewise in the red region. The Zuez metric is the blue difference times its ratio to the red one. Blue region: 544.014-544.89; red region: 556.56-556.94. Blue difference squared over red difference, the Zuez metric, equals 0.1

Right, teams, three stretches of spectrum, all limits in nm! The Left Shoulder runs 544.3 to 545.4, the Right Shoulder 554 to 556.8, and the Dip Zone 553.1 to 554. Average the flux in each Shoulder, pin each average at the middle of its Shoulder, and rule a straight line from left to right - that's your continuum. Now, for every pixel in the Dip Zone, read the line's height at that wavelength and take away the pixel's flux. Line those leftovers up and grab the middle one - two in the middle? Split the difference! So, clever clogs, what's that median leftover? -0.35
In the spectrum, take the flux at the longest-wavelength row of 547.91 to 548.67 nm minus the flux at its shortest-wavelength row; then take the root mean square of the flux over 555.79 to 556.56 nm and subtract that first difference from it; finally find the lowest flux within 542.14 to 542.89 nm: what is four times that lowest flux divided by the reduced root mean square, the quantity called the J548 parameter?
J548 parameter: 3.5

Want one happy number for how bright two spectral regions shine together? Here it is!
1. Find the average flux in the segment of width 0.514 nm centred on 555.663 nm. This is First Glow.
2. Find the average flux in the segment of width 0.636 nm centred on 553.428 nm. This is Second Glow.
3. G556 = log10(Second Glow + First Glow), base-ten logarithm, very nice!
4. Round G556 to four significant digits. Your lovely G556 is 1.251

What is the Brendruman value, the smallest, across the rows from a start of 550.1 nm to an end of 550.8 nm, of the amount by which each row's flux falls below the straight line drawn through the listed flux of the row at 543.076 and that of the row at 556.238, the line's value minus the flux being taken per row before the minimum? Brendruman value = -1.6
